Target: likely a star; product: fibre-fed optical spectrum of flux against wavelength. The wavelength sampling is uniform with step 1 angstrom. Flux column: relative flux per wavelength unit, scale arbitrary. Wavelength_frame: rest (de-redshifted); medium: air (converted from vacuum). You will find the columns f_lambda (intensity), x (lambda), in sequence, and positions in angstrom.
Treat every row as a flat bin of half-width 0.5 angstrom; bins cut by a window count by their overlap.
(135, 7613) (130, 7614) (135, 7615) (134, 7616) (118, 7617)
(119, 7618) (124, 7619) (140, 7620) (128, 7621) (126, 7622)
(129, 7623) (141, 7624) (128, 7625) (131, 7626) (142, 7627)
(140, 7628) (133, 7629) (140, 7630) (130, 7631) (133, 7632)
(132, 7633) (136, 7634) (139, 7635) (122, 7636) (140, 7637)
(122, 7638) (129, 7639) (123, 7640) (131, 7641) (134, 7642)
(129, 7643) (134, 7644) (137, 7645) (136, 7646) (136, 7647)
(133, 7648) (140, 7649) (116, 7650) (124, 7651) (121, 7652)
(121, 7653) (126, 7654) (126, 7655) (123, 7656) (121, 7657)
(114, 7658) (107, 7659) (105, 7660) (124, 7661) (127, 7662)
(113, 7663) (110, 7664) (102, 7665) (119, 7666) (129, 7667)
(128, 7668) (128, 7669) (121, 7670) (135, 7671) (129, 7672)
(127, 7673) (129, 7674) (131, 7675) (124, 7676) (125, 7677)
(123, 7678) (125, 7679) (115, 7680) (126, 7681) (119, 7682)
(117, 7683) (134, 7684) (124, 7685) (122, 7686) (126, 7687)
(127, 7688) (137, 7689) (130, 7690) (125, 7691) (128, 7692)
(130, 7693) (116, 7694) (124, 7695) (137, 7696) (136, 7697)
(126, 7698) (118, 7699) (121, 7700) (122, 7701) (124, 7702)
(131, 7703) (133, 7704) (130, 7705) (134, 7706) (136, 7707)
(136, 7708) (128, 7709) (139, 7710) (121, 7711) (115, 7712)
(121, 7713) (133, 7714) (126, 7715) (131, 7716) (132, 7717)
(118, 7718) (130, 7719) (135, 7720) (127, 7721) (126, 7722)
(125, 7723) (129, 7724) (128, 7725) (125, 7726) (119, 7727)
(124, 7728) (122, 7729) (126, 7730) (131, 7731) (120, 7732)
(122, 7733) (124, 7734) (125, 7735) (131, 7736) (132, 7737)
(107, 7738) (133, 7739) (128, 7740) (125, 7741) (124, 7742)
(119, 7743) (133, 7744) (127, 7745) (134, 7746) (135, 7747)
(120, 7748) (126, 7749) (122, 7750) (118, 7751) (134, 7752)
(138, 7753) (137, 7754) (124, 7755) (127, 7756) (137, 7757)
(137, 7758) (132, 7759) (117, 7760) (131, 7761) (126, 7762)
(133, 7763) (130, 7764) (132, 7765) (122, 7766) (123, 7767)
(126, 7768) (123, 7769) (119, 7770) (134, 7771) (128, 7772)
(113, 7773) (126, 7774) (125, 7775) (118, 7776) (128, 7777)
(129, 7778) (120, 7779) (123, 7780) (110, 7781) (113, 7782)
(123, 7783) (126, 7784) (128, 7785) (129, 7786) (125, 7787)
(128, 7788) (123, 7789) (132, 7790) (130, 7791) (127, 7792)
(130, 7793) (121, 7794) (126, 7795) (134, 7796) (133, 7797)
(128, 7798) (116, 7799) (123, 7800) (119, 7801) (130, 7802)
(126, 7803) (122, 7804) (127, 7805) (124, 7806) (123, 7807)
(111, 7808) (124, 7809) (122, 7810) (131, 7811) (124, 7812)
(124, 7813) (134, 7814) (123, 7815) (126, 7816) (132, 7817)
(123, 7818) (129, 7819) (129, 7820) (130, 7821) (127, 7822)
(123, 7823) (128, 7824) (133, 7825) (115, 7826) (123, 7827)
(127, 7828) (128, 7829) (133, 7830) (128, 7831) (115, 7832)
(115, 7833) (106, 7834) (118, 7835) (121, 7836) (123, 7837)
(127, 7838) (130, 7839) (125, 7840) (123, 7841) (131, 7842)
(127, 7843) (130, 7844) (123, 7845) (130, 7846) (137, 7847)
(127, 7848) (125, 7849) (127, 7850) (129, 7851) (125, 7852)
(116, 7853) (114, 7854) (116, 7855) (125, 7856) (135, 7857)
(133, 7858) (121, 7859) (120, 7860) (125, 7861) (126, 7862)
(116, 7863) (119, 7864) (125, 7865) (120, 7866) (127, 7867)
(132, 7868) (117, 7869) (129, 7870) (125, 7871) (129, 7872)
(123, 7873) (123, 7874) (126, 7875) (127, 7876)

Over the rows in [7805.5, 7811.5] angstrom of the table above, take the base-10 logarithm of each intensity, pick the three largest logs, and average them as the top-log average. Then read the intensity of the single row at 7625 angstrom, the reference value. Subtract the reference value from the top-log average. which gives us -126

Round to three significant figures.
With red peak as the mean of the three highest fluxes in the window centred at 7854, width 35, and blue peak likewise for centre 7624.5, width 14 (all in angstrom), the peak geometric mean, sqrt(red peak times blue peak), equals 138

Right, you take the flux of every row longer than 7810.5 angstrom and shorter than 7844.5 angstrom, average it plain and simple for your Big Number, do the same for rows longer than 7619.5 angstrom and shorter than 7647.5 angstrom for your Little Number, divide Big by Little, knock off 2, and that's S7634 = -1.06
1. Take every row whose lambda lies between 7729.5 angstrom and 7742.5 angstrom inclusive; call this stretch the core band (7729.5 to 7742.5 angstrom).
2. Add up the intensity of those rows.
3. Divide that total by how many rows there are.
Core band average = 125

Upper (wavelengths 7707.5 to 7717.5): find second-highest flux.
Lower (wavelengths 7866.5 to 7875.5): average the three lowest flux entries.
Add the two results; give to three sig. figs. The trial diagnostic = 257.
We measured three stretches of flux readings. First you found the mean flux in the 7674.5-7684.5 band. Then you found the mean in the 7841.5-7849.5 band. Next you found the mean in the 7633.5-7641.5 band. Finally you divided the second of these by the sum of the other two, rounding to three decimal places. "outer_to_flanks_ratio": 0.507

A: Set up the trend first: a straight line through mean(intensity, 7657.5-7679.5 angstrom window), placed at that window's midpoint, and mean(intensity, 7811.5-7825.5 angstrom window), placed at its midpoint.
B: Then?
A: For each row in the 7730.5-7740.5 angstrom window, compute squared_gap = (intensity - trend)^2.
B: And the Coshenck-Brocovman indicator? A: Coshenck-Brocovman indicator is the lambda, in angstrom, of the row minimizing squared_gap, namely 7734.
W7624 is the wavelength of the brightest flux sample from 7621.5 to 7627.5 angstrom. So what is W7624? 7627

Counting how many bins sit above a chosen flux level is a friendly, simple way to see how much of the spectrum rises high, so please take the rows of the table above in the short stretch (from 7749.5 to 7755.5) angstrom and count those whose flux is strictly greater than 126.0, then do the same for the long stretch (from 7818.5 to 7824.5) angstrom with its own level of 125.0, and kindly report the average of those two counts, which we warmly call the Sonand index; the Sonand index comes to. 4.0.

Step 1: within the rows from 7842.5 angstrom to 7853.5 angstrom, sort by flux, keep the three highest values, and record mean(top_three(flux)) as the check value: 132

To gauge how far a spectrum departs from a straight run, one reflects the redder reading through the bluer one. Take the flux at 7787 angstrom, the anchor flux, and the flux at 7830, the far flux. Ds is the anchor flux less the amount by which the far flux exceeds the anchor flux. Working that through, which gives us 117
